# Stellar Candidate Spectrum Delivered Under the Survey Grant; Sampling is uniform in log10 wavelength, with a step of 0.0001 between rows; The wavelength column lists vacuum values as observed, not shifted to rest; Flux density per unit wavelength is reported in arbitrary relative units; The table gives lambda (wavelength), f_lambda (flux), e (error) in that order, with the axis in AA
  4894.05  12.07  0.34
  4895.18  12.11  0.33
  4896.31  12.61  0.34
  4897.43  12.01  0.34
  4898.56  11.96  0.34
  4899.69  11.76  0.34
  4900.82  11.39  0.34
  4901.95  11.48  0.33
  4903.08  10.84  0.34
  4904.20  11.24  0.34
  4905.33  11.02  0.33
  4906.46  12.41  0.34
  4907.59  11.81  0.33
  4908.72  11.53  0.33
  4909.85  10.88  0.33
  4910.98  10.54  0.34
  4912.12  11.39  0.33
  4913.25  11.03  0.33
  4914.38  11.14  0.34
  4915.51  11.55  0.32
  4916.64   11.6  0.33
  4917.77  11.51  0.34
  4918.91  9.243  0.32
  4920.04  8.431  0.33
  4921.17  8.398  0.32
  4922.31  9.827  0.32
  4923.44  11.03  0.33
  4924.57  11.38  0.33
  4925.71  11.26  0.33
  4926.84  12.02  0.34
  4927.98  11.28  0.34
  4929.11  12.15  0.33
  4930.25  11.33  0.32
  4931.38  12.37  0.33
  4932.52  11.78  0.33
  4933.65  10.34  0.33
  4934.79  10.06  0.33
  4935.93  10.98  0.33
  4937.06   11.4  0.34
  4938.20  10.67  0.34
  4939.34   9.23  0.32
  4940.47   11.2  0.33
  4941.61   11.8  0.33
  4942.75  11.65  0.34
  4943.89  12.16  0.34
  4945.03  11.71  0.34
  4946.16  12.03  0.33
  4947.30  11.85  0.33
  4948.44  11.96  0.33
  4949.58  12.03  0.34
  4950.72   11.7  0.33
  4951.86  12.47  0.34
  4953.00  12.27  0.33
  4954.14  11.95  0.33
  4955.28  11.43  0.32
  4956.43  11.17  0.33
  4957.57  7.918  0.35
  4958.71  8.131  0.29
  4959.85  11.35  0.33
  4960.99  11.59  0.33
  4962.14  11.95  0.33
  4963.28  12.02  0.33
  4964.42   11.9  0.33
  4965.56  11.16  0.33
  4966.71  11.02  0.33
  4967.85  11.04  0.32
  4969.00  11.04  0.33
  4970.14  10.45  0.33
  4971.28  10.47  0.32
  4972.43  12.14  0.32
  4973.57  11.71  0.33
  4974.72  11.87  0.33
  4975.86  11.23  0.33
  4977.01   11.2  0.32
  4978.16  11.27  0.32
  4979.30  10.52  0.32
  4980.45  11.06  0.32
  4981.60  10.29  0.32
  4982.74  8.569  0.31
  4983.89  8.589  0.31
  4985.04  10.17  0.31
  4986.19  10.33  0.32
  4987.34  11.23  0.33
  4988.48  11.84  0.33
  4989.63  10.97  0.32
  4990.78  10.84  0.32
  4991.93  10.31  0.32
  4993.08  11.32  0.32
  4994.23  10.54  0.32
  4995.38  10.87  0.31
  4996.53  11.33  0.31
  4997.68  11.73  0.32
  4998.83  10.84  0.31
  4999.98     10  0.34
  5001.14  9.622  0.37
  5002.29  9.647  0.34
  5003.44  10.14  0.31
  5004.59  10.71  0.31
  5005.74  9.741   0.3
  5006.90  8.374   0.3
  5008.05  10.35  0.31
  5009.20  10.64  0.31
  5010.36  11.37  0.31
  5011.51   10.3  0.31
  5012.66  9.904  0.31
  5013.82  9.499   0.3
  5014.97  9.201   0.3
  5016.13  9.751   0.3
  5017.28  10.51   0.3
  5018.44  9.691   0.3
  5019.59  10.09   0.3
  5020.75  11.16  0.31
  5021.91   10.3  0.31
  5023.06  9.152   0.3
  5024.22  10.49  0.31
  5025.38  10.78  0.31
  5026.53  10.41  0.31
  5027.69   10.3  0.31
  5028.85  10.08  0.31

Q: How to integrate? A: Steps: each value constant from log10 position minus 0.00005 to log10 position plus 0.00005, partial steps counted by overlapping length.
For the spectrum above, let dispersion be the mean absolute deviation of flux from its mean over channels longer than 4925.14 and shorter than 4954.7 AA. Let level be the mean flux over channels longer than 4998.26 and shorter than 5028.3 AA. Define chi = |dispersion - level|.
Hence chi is 9.5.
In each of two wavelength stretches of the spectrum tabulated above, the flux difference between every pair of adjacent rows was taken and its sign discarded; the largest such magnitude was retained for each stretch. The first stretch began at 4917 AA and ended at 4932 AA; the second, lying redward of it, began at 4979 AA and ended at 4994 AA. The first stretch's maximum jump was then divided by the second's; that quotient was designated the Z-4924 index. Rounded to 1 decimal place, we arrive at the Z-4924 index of 1.3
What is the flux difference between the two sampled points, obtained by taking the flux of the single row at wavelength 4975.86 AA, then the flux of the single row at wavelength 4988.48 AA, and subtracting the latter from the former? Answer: -0.6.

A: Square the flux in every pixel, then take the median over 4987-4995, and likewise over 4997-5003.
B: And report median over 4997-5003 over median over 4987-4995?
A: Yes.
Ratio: 0.83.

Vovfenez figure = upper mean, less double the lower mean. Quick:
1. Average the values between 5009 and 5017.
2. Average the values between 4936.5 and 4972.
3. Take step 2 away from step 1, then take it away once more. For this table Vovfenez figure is -12.4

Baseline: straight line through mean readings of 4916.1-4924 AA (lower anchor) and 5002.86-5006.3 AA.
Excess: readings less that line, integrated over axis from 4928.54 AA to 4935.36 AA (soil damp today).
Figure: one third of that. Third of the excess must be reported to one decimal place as 3.0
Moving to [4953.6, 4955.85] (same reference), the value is 1.2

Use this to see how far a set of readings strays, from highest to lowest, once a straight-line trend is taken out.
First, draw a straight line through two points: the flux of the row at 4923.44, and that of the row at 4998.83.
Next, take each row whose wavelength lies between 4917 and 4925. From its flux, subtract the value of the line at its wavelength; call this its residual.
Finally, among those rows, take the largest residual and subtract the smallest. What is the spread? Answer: 3.1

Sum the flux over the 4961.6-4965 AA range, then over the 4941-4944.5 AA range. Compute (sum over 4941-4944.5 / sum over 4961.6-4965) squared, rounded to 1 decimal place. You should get 1.0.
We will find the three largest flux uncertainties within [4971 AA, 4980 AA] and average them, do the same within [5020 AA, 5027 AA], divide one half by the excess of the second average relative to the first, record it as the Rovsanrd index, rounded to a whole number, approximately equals -25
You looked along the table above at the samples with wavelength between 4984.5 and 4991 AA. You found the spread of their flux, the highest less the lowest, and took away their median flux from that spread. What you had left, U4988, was -9.2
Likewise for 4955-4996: -6.8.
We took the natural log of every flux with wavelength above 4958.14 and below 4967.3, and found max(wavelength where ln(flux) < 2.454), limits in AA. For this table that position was 4966.71 AA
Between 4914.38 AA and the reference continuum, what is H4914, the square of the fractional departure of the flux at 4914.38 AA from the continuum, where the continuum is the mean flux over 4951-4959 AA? 0.001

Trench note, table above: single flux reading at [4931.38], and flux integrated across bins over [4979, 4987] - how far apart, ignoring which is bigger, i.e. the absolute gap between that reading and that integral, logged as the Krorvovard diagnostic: 67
